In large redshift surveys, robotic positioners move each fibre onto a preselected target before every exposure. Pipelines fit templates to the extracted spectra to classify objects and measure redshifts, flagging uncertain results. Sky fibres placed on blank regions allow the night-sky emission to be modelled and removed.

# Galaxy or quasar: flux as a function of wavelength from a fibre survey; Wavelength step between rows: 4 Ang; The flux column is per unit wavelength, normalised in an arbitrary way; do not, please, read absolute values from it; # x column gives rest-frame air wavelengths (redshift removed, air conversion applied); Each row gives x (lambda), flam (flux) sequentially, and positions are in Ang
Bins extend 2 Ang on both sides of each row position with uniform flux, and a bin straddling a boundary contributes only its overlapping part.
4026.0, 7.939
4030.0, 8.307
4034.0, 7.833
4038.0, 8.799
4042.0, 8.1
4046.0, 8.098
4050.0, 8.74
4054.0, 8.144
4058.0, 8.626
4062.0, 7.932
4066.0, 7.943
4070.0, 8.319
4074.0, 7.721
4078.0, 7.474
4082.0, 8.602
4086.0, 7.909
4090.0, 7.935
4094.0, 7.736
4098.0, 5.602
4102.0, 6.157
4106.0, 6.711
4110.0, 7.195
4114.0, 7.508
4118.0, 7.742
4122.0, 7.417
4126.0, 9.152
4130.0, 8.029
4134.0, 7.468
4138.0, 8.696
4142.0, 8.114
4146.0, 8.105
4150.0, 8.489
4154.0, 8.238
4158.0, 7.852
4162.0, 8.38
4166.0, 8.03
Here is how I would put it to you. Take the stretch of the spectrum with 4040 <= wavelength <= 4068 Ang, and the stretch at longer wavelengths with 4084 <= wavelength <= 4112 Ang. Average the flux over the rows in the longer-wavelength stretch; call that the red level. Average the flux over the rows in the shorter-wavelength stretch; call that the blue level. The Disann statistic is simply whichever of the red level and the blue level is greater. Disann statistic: 8.23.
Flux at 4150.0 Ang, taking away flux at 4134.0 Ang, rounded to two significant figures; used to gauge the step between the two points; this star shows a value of 1.0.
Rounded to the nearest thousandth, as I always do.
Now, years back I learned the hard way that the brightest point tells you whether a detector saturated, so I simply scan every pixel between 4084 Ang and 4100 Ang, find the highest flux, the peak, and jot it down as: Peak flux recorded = 7.935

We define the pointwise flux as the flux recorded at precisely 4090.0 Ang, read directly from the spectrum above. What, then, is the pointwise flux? 7.935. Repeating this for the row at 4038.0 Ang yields 8.799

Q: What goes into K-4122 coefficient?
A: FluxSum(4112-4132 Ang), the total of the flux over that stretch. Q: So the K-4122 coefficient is 39.8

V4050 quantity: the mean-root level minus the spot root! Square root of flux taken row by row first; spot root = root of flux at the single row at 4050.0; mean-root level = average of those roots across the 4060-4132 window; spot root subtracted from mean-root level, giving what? -0.20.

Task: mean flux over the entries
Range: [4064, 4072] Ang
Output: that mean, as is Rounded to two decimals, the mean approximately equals 8.13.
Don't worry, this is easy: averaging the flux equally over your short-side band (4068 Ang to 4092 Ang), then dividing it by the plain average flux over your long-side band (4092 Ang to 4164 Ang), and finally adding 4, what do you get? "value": 5.04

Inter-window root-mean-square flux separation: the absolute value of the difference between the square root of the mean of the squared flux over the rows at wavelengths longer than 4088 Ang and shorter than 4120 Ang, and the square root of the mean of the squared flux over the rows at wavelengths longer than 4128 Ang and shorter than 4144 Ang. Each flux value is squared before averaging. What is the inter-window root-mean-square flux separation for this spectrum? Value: 1.0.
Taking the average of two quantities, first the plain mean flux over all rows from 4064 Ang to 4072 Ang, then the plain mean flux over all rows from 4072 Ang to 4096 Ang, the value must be 8.01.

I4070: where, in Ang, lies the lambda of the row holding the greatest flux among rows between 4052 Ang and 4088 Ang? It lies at 4058.0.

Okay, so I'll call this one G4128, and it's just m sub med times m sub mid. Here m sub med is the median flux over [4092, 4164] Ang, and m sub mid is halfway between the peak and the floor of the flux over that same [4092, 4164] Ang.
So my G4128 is 57.5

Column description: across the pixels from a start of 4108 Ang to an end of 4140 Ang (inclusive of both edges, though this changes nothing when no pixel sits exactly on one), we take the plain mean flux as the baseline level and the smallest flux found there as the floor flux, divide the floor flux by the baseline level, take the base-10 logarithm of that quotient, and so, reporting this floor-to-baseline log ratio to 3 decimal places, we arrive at -0.041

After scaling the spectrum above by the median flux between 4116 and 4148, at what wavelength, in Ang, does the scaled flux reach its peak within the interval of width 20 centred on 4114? 4118.0 Ang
